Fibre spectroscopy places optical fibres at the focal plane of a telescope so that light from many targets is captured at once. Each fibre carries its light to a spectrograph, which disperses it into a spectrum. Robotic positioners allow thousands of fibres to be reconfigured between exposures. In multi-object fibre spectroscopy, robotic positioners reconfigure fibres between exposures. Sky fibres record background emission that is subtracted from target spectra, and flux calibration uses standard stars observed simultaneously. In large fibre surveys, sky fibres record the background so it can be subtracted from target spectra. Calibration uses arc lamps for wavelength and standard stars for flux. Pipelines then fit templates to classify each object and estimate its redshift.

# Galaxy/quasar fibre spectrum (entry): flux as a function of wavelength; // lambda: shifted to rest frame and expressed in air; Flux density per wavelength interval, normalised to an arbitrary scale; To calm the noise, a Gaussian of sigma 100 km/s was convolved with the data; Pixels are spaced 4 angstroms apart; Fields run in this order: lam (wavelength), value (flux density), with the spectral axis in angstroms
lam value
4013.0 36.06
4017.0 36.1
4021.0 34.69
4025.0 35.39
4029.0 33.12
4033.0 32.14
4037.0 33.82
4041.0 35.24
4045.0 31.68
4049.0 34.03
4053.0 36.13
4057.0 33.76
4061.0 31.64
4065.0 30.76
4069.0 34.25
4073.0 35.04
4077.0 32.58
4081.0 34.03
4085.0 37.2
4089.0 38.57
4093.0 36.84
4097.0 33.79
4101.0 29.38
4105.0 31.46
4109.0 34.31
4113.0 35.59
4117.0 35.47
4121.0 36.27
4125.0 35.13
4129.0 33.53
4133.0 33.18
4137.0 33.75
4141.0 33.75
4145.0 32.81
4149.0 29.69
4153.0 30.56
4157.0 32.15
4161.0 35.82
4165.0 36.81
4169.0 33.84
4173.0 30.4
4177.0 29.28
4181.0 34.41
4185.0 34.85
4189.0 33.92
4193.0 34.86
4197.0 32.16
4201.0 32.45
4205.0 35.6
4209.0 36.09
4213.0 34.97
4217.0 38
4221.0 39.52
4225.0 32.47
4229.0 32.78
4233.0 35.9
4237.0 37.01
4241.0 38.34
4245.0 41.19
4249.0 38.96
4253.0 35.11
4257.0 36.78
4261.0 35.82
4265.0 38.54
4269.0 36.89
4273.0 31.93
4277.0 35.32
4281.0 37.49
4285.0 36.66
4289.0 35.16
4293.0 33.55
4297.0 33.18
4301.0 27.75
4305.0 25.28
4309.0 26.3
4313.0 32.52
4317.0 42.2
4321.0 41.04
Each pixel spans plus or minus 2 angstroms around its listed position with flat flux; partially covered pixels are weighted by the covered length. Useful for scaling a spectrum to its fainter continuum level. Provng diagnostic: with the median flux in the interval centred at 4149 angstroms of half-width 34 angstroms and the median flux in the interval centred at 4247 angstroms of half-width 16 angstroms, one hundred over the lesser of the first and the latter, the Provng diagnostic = 2.96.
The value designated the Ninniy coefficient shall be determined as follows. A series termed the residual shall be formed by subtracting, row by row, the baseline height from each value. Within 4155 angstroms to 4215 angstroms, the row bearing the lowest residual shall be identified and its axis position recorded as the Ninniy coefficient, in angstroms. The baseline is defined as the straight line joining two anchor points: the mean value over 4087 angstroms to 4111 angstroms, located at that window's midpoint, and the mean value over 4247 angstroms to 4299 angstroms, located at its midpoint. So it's 4177.0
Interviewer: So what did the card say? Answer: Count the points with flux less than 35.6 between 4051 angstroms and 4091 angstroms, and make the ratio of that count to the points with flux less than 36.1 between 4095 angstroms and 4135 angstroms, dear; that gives 0.8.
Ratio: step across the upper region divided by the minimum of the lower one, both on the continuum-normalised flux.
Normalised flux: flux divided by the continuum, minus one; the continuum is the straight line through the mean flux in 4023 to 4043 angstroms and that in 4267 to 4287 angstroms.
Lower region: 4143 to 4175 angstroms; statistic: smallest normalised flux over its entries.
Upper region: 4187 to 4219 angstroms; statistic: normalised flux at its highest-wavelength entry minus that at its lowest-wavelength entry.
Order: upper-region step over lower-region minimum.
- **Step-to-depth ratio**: -0.76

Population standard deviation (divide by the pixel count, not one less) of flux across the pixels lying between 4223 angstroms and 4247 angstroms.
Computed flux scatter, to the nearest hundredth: 3.05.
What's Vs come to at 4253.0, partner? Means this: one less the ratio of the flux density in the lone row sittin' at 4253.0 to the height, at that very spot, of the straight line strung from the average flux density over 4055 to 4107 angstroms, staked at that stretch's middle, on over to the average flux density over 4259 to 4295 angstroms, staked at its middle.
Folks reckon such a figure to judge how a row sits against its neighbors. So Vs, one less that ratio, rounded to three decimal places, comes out 0.010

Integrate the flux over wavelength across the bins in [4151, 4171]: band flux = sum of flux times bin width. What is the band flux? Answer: 677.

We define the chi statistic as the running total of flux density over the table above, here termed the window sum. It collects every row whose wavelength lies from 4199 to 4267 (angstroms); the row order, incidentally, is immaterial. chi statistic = 620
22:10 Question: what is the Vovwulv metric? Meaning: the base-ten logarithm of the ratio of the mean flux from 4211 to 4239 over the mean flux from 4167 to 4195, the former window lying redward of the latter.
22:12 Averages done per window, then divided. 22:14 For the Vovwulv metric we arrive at 0.034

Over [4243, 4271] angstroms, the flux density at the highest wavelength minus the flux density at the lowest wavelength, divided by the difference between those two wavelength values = -0.18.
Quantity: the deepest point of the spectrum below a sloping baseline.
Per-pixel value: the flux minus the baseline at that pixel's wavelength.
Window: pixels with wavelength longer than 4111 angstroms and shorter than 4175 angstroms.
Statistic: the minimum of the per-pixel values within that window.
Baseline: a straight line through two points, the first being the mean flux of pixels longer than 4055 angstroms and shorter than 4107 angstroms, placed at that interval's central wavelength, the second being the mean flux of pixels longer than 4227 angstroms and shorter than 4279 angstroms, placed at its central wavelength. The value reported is -5.2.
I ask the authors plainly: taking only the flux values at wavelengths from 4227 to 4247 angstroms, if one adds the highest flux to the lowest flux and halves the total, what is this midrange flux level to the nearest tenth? 37.0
